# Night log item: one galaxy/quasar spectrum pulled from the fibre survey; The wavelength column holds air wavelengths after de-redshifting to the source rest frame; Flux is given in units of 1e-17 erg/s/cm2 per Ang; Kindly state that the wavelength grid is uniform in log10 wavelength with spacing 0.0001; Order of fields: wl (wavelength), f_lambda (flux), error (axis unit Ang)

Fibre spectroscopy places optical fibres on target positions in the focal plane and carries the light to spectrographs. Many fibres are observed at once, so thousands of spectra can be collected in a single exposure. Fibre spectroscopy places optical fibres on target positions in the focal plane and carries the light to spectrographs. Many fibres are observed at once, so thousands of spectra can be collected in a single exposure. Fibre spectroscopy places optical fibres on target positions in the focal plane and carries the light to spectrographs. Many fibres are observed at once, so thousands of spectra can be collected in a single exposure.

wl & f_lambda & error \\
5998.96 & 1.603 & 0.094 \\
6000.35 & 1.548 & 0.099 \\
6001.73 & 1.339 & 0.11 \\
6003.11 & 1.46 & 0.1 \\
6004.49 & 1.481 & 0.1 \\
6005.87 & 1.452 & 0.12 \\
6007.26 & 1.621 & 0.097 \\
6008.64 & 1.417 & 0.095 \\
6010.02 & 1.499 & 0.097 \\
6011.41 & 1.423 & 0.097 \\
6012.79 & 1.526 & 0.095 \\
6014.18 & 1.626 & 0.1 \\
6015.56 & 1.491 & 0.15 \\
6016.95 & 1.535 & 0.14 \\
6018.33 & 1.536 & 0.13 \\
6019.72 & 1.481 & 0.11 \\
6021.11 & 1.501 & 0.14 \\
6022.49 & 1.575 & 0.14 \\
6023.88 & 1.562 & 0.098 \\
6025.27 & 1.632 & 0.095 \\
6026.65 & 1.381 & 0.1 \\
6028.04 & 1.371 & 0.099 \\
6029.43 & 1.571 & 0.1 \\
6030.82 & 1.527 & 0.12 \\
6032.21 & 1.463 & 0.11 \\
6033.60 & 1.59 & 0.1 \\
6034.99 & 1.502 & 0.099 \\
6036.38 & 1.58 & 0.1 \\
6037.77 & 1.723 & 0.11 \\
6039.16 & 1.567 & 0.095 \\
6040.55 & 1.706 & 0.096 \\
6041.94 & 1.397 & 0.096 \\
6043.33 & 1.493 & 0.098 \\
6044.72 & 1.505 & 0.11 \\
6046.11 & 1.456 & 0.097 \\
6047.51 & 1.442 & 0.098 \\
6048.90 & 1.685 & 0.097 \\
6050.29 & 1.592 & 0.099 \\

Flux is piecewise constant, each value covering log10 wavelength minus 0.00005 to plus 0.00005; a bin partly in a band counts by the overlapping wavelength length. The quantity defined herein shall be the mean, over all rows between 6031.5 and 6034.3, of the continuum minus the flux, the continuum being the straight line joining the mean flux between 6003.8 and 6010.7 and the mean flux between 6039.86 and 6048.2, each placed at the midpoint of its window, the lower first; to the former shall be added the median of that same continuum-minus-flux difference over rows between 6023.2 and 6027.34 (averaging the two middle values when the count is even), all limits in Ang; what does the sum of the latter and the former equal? -0.09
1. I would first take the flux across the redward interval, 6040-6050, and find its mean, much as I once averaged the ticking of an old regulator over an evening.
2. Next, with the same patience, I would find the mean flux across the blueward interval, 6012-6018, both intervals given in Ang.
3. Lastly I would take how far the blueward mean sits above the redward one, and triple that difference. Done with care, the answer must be 0.05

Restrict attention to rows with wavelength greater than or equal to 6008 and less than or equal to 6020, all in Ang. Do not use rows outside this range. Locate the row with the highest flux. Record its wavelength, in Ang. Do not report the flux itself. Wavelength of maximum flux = 6014.18 Ang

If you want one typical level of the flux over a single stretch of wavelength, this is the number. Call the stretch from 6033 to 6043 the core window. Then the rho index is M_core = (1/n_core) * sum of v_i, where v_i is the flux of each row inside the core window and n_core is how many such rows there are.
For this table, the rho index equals 1.58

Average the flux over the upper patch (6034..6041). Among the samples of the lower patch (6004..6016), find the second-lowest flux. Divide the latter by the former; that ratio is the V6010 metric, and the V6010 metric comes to 0.88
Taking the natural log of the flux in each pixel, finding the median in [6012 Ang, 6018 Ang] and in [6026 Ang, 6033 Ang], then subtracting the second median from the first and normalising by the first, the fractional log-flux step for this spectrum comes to 0.11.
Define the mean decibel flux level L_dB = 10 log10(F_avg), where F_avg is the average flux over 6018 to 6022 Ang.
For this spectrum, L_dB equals 1.78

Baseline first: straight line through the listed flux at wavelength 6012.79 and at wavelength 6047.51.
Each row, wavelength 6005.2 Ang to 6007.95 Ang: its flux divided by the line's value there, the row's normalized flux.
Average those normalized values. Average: 1.00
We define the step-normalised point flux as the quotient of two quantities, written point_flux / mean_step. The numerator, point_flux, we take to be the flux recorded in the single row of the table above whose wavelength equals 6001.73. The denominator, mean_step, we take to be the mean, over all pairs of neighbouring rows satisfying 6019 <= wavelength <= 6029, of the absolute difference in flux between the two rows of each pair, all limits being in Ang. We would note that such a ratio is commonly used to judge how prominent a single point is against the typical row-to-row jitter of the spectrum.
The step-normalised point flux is 18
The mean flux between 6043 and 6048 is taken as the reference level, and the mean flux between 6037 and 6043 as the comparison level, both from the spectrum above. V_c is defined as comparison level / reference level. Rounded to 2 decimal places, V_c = 1.08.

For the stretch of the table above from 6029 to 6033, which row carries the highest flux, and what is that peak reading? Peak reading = 1.571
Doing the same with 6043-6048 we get 1.505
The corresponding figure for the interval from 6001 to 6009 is 1.621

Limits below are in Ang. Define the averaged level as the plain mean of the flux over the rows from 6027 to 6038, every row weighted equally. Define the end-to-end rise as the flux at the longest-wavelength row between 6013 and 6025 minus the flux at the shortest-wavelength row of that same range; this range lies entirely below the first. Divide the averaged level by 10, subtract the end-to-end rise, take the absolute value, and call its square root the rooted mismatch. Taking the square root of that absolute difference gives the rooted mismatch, 0.47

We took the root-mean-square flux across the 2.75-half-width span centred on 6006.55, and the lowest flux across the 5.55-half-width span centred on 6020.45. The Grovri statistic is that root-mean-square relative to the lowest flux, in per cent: 101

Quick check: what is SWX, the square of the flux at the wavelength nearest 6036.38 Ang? 2.50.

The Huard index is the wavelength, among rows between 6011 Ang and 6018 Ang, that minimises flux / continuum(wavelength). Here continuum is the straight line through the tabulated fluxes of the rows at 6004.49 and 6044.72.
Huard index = 6011.41 Ang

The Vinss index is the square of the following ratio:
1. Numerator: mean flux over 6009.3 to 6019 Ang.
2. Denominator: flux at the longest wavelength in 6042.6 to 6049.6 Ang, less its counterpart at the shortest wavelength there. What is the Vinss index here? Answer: 63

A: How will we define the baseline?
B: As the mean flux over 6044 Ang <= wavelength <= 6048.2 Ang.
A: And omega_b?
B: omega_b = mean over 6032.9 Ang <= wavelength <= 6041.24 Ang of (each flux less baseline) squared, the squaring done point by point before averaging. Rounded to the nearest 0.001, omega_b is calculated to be 0.027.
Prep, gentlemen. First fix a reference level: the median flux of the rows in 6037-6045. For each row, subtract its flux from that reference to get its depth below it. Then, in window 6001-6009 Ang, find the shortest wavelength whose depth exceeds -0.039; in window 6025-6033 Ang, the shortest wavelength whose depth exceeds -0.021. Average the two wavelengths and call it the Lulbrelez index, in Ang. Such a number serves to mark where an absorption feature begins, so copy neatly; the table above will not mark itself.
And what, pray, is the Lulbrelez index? 6014.2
